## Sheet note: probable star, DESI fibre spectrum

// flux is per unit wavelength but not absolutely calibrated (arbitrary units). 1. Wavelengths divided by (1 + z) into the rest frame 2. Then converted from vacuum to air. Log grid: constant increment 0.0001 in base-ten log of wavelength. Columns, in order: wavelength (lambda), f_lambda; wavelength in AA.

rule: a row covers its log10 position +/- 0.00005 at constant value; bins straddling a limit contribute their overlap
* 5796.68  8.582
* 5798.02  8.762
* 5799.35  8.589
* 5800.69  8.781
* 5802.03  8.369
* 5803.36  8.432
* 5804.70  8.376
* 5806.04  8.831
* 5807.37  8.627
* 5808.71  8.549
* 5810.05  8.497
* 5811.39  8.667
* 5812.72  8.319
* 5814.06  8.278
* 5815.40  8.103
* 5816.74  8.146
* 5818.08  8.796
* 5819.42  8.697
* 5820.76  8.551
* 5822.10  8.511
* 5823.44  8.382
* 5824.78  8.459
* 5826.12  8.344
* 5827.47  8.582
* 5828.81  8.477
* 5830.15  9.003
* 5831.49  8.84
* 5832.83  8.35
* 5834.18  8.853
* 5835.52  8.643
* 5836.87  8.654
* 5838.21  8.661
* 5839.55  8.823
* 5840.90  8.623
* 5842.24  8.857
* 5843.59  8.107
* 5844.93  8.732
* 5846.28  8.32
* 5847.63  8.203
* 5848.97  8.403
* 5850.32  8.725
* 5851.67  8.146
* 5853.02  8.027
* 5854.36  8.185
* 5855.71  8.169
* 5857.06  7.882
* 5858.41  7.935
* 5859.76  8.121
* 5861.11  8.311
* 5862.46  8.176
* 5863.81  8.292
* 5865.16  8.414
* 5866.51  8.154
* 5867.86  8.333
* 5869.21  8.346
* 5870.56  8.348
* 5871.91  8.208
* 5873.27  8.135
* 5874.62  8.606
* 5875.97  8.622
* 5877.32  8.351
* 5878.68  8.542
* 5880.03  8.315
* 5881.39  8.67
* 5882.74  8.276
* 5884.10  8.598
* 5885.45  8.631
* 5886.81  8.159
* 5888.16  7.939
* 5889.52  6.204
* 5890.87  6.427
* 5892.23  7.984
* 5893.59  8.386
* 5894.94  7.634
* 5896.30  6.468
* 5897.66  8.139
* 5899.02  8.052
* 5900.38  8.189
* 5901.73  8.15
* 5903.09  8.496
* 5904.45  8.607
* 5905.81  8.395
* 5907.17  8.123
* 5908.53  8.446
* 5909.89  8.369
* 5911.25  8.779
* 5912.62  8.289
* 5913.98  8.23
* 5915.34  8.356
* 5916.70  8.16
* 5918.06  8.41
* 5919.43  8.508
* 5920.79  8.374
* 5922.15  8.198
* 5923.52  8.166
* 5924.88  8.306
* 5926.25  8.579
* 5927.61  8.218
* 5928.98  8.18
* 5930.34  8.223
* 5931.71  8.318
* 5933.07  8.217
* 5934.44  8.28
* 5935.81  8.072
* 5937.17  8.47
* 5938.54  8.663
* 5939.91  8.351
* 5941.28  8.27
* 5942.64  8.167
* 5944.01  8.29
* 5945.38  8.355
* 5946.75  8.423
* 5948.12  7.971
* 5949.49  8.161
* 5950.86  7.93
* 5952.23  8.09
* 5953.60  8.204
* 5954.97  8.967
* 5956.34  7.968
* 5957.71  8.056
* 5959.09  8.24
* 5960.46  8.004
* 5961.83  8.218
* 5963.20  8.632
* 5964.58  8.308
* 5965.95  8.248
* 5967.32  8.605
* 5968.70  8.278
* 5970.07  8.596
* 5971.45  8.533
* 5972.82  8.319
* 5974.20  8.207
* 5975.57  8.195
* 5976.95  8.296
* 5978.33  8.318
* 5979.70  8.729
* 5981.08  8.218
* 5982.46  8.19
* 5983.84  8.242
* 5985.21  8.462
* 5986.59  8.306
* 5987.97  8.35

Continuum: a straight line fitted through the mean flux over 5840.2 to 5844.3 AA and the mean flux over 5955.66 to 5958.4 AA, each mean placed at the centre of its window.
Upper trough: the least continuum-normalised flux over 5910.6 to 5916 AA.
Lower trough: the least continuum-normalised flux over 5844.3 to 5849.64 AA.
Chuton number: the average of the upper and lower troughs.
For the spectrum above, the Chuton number 0.98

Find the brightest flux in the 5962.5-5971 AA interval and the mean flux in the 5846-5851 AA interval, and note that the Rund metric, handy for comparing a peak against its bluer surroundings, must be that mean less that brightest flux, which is -0.22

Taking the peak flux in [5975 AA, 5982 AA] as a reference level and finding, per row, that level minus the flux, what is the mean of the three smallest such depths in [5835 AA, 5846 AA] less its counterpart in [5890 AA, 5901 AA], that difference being -0.6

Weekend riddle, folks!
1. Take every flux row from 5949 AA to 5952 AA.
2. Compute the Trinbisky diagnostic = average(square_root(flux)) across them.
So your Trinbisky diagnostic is 2.84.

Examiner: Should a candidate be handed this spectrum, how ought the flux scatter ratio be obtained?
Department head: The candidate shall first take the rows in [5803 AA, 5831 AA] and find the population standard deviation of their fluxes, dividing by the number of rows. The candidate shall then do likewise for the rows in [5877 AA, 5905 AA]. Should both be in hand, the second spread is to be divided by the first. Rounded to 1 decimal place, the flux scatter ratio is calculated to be 3.3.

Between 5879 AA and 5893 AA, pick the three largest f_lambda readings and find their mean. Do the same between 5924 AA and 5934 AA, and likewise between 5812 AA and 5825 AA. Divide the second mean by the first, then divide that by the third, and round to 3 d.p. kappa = 0.112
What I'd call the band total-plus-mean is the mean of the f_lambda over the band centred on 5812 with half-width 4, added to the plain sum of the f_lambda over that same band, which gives 58.82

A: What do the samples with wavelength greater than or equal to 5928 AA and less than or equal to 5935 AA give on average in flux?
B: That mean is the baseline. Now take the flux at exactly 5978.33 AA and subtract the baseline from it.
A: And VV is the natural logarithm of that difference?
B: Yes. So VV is -2.6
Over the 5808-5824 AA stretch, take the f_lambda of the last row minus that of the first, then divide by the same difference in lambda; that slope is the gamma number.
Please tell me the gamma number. -0.011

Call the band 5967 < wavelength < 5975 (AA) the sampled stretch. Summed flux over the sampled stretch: 51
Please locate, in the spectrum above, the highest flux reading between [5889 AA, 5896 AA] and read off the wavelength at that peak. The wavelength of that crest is 5893.59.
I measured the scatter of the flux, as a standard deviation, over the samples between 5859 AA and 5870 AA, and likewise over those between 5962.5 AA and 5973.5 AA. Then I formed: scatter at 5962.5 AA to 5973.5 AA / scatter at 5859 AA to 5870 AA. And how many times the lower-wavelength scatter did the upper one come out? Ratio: 1.58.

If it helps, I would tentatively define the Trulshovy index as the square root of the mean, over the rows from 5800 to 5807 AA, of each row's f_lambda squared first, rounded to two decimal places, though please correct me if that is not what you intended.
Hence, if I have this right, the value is 8.56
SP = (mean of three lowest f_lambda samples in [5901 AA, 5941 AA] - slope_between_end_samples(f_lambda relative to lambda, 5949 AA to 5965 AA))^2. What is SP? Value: 66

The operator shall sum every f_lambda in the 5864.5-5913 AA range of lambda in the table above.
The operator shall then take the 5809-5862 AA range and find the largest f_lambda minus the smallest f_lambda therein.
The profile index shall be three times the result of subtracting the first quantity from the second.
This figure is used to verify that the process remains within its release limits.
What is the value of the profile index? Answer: -878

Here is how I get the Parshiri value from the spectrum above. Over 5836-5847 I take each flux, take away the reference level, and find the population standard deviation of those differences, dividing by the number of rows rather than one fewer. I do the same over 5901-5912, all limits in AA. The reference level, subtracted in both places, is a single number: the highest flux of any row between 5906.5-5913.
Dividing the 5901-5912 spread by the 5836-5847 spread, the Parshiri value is 0.9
